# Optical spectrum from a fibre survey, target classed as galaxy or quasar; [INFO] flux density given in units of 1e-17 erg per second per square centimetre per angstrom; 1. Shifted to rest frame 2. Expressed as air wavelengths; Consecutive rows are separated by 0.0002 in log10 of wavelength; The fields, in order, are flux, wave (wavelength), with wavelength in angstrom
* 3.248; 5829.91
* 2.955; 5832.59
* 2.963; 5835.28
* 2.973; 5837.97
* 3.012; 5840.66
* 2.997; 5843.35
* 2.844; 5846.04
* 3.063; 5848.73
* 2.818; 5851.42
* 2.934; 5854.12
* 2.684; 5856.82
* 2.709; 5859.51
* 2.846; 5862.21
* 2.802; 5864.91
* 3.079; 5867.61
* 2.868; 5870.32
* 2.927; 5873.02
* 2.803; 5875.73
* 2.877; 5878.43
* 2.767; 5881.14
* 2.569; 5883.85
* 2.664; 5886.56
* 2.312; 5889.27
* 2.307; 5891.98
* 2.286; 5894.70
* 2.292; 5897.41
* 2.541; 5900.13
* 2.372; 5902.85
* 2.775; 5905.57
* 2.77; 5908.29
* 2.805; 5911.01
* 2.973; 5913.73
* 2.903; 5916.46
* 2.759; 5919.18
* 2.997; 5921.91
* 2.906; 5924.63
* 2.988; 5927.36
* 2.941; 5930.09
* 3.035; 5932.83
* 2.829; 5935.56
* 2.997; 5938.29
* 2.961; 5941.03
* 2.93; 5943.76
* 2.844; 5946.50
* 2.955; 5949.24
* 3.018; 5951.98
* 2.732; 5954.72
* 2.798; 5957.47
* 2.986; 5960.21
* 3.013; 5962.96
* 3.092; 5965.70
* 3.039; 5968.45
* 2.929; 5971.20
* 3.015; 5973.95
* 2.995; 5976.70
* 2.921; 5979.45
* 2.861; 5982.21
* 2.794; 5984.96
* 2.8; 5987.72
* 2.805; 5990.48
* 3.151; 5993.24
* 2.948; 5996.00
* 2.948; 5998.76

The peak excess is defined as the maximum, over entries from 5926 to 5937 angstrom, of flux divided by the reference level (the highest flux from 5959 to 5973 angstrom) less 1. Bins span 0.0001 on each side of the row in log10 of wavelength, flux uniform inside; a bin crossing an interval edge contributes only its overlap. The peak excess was -0.018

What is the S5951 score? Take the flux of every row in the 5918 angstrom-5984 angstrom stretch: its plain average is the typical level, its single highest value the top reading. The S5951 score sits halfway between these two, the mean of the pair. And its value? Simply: 3.02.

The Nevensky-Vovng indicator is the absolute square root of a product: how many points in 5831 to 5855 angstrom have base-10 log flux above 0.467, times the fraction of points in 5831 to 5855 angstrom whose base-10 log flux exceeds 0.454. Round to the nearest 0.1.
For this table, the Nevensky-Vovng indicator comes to 2.3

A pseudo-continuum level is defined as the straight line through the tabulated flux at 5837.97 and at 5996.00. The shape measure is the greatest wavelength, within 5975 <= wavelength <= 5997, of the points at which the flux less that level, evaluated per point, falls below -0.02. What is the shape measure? 5990.48 angstrom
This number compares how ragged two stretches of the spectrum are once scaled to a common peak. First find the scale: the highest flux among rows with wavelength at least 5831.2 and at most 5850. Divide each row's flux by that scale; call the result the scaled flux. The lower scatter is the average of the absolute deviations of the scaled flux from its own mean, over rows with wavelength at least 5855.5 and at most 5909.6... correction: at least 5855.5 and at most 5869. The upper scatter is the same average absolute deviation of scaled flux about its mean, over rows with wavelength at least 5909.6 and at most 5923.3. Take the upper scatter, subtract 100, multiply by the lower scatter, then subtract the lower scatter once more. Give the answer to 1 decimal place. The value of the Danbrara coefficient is -3.7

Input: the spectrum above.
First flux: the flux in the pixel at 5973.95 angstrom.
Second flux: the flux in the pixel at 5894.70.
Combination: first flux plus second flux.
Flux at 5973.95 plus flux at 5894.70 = 5.30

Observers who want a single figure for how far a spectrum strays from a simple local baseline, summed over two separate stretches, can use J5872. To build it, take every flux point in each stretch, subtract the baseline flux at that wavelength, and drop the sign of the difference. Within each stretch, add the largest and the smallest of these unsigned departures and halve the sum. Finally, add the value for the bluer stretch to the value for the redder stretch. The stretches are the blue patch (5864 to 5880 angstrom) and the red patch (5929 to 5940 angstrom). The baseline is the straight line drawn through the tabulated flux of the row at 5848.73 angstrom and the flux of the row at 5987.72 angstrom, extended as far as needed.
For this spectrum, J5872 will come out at 0.22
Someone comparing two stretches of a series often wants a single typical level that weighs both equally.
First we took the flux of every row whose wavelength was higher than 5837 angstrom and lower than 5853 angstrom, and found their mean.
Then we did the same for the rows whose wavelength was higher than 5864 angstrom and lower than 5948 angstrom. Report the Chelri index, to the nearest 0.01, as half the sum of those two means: 2.86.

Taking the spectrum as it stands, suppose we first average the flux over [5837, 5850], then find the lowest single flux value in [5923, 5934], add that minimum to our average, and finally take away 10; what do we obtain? -4.12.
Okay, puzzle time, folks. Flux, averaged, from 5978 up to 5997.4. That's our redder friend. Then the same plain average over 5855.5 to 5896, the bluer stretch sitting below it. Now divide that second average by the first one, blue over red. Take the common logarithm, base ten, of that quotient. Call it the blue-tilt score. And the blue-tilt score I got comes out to -0.031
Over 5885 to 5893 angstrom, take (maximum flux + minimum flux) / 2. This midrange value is 2.49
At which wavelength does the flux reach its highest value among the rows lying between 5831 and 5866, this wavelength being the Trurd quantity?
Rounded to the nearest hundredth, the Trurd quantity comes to 5848.73 angstrom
